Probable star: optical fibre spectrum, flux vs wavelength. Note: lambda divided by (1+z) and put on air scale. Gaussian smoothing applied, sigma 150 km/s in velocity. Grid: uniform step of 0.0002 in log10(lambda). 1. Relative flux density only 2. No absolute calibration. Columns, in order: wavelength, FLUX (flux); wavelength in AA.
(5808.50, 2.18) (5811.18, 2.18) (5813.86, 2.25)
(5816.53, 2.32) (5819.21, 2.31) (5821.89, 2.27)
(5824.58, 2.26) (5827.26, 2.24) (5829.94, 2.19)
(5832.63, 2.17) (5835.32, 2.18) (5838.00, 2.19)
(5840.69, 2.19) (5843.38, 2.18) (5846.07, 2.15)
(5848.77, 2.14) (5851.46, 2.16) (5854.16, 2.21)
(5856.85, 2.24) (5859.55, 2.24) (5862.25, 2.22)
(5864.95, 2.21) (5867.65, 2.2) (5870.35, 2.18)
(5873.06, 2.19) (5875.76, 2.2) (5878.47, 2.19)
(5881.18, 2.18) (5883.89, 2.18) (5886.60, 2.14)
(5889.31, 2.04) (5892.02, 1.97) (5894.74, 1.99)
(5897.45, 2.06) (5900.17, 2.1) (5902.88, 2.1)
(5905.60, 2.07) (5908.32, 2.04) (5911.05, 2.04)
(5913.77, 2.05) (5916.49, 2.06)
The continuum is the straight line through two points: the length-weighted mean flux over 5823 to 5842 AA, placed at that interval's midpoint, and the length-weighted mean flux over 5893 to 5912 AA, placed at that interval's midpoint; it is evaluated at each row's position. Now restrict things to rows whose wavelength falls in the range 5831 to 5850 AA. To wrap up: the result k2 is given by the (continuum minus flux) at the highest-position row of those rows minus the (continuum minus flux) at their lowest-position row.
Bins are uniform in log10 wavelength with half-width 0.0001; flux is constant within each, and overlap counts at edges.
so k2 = 0.00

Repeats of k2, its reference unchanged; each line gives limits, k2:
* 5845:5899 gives -0.02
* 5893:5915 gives -0.10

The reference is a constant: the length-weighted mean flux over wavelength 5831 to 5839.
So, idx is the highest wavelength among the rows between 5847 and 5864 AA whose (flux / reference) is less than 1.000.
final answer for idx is 5851.46 AA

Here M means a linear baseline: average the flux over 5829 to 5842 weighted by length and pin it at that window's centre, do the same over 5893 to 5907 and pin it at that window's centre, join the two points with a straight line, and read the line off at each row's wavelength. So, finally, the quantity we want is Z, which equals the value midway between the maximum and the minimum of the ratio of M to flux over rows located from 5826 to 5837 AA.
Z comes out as 1.00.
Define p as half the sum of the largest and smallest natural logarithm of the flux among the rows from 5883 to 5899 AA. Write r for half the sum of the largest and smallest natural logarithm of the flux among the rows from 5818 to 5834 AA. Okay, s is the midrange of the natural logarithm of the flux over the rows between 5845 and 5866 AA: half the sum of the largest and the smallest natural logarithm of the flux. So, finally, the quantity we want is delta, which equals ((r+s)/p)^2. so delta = 4.8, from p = 0.729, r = 0.81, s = 0.7836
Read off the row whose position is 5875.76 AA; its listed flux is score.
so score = 2.2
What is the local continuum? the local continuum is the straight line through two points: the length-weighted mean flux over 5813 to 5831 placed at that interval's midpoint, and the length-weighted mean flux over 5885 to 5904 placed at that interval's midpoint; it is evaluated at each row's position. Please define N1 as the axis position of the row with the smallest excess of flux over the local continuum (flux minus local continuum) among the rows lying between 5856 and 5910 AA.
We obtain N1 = 5892.02 AA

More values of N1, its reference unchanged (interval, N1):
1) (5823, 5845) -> 5832.63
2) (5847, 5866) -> 5848.77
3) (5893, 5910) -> 5894.74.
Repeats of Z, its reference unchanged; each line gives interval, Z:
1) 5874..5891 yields 0.99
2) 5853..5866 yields 0.96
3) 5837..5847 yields 1.00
